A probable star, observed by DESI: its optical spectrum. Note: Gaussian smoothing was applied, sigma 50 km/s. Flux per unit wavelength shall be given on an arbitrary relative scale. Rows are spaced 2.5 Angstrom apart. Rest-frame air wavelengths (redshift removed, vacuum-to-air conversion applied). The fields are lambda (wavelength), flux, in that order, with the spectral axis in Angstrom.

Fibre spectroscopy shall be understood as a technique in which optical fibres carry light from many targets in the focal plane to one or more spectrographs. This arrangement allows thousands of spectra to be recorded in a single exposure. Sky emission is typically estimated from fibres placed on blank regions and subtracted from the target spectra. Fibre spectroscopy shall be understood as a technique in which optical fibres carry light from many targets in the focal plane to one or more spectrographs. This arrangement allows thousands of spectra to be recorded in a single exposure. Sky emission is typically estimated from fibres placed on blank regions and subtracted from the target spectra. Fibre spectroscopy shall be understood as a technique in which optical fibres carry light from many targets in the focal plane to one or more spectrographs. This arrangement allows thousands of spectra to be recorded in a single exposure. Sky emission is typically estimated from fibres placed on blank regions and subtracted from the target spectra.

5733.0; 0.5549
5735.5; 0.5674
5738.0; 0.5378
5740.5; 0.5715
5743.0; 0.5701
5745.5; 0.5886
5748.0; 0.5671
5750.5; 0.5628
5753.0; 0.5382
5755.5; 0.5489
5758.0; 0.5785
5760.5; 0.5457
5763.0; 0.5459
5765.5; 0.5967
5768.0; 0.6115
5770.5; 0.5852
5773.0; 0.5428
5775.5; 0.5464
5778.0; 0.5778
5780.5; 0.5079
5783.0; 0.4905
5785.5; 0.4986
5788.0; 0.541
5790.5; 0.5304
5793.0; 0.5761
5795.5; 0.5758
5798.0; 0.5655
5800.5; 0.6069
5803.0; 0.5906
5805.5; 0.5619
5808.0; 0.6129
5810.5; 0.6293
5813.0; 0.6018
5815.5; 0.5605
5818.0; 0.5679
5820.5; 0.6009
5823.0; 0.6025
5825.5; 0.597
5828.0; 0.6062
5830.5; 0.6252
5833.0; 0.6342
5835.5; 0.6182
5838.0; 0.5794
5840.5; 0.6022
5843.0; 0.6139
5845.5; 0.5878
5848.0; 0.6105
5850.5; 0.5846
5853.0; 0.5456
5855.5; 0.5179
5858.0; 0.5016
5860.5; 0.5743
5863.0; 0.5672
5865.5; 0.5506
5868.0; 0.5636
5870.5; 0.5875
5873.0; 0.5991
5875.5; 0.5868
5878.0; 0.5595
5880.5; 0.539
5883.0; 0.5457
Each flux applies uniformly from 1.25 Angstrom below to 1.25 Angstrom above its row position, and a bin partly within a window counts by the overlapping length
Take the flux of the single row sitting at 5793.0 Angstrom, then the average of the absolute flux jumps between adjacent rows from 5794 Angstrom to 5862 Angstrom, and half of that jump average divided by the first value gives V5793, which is 0.0213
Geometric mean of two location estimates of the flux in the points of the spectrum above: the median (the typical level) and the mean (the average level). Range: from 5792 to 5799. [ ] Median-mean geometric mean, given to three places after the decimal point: 0.574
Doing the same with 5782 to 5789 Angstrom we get 0.504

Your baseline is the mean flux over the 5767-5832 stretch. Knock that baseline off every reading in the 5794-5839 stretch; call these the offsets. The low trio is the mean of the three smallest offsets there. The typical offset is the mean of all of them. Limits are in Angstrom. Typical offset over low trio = -2.1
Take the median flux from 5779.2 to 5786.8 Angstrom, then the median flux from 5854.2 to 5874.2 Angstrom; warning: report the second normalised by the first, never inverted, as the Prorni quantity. 1.13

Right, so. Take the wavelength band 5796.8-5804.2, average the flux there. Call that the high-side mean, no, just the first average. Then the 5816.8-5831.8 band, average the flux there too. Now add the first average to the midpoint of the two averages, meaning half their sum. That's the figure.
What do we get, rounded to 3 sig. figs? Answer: 1.18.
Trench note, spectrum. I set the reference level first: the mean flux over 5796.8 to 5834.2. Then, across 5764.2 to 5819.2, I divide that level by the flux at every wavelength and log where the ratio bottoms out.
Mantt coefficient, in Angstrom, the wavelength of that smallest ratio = 5810.5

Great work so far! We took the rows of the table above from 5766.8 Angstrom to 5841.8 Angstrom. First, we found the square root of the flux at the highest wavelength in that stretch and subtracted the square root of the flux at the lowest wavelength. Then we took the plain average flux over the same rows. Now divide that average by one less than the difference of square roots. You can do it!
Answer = -0.575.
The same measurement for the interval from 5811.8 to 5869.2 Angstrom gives -0.569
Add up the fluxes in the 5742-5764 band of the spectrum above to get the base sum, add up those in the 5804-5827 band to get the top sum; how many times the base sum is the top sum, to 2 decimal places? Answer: 1.06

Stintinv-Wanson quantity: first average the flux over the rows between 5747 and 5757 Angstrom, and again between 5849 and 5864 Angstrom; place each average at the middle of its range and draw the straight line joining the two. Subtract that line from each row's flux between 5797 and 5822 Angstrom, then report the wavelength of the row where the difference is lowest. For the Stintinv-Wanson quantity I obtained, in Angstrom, 5815.5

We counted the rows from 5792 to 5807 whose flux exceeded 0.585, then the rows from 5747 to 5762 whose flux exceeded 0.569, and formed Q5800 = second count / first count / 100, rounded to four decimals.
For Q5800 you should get 0.0050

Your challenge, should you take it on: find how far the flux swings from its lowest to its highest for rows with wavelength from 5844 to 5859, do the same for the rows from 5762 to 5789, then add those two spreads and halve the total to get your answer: 0.115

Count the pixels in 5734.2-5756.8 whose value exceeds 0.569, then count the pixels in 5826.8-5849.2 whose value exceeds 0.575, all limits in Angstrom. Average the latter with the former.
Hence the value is 6.0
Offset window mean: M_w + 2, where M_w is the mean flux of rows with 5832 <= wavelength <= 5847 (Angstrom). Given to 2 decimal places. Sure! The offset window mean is 2.61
